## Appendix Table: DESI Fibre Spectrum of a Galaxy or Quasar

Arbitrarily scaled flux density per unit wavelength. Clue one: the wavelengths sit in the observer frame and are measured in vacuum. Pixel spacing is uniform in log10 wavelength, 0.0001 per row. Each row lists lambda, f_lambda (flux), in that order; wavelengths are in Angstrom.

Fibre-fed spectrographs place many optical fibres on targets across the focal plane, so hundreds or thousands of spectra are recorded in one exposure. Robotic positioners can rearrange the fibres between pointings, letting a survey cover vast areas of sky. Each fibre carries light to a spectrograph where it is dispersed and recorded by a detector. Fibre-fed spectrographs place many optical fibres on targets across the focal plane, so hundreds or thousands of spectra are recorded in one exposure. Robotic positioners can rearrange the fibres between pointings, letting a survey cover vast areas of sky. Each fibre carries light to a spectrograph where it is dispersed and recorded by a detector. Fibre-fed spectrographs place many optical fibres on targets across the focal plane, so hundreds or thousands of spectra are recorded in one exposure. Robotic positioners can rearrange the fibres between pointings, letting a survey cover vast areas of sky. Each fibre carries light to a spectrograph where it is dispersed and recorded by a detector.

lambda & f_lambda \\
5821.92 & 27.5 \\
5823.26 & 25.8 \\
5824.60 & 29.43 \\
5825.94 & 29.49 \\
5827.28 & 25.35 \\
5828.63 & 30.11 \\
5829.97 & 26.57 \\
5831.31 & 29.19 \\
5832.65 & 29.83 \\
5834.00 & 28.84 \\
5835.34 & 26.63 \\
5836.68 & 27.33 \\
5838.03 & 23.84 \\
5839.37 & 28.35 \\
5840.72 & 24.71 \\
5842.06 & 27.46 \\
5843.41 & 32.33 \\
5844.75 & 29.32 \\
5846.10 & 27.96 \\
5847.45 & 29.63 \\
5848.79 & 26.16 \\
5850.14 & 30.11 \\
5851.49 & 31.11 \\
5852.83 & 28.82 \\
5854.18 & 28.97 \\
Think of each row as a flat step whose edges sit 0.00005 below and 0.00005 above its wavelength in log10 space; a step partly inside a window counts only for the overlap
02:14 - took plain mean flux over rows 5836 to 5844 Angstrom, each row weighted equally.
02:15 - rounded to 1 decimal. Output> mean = 27.3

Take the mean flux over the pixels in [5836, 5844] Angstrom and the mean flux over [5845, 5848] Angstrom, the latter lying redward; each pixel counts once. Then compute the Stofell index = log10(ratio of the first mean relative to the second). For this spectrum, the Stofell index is -0.023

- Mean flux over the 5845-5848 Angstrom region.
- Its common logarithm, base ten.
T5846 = 1.459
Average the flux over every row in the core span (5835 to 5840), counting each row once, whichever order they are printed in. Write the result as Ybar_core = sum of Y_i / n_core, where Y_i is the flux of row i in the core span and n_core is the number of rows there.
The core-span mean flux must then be 26.5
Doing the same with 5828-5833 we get 28.9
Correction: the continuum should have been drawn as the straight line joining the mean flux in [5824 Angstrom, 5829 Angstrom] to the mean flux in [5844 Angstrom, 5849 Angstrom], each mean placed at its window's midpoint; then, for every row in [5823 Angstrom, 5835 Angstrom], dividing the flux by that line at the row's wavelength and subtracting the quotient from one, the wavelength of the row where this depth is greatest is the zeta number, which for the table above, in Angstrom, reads 5827.28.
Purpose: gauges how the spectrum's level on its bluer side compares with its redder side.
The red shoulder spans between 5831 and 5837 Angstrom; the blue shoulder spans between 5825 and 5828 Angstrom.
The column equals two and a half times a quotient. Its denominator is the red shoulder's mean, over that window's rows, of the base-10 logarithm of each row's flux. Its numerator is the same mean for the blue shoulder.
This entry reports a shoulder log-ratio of 2.47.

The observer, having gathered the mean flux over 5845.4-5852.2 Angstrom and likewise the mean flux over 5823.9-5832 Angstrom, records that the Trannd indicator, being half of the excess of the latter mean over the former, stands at -0.32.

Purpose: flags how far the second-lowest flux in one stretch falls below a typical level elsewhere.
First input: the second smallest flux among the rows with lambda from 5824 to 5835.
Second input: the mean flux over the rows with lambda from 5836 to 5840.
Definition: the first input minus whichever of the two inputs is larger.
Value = 0.0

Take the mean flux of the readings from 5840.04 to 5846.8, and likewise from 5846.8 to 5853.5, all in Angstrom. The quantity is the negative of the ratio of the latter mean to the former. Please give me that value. -1.03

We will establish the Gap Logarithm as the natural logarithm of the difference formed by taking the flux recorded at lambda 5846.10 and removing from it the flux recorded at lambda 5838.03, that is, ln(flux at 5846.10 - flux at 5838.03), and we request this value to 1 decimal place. 1.4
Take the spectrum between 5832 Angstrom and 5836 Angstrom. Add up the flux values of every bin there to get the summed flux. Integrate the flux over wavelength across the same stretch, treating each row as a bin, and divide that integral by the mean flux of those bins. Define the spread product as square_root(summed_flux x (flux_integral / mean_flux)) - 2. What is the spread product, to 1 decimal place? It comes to 16.5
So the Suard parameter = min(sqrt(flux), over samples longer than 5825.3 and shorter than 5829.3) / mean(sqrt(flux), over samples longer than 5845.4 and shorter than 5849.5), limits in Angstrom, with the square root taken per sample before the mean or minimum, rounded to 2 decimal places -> 0.95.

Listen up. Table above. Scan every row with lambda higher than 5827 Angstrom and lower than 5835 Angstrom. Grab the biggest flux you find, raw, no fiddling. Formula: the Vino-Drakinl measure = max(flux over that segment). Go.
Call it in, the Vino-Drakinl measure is 30.11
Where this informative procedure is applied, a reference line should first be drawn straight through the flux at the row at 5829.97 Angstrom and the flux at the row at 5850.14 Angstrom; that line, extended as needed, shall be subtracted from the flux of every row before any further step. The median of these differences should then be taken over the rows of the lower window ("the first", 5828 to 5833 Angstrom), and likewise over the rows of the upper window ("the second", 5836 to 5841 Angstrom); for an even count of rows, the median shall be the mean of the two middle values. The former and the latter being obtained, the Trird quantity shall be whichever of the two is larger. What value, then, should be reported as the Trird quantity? 2.6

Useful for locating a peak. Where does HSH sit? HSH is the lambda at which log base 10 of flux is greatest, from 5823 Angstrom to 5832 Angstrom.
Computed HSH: 5828.63 Angstrom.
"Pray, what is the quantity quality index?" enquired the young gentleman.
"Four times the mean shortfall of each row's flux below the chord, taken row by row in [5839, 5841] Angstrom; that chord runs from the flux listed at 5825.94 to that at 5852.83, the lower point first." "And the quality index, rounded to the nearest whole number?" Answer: 10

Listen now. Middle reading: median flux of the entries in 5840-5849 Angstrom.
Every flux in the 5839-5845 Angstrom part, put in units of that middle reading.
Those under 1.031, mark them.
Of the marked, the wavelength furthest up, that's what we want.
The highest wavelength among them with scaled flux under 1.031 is 5842.06 Angstrom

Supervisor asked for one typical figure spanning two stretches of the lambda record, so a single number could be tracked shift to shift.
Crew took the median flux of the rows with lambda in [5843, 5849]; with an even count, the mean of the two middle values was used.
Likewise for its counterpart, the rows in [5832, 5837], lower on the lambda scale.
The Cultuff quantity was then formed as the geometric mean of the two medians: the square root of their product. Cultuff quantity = 28.7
